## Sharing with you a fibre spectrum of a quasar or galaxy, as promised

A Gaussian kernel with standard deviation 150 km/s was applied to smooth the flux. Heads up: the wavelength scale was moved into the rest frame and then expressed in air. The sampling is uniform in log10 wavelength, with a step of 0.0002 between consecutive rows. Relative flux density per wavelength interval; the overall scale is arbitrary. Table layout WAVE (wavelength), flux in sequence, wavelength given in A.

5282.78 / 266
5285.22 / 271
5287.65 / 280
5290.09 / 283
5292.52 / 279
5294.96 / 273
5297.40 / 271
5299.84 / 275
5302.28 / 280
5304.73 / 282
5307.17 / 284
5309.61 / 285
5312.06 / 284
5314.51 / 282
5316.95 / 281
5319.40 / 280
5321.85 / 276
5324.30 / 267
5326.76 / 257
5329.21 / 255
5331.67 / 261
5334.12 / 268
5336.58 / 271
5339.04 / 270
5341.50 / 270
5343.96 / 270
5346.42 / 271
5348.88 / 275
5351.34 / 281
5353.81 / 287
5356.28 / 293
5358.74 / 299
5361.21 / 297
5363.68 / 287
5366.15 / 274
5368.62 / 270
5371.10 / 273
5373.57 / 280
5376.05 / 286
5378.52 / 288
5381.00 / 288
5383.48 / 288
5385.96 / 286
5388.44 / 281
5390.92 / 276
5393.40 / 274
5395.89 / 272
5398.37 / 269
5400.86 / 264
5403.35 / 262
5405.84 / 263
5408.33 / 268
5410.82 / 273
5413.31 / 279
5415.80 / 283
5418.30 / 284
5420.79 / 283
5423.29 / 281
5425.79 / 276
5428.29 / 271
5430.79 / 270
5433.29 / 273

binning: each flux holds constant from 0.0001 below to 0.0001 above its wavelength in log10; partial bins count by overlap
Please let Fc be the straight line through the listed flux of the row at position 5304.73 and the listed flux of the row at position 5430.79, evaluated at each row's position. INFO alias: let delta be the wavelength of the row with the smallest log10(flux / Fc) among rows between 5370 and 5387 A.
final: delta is 5371.10 A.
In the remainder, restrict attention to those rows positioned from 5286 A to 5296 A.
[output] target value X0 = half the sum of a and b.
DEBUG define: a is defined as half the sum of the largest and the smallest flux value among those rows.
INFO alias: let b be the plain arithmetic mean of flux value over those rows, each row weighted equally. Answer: 278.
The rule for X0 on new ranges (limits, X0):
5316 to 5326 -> 275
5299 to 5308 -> 280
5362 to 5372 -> 277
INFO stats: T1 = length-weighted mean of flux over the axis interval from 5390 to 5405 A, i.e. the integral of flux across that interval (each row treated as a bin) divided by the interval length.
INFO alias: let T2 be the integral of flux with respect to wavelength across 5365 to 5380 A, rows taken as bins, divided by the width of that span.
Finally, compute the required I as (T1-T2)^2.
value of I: 91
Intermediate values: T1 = 269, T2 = 279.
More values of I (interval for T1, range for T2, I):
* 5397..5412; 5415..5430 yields 160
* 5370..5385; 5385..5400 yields 66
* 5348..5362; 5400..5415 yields 399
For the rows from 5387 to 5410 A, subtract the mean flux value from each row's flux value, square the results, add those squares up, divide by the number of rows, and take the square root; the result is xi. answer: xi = 6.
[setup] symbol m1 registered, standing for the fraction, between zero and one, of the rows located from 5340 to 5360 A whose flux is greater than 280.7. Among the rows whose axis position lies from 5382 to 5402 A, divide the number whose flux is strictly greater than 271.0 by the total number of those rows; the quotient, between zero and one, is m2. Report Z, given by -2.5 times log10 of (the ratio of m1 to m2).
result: 0.44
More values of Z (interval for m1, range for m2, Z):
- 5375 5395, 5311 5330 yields -0.20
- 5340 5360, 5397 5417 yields -0.31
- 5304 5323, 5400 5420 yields -0.44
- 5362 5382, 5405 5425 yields 0.44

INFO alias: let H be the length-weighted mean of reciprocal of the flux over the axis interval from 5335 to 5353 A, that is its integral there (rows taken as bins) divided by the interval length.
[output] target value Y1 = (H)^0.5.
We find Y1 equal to 0.0605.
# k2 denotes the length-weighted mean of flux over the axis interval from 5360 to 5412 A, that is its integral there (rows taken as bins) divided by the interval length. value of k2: 277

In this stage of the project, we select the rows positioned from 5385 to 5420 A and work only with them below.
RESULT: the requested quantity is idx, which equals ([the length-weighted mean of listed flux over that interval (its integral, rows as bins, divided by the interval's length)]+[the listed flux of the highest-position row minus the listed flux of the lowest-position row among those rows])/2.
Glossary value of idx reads 136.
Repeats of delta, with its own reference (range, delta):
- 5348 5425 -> 5403.35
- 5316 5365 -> 5329.21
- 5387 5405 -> 5403.35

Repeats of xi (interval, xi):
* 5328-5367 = 12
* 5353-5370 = 10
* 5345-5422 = 9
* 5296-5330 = 9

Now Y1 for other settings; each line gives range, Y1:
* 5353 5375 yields 0.0593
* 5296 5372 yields 0.0602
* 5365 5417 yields 0.0602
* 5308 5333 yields 0.0606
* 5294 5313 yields 0.0598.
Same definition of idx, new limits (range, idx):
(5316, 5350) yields 132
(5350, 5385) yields 146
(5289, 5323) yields 136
